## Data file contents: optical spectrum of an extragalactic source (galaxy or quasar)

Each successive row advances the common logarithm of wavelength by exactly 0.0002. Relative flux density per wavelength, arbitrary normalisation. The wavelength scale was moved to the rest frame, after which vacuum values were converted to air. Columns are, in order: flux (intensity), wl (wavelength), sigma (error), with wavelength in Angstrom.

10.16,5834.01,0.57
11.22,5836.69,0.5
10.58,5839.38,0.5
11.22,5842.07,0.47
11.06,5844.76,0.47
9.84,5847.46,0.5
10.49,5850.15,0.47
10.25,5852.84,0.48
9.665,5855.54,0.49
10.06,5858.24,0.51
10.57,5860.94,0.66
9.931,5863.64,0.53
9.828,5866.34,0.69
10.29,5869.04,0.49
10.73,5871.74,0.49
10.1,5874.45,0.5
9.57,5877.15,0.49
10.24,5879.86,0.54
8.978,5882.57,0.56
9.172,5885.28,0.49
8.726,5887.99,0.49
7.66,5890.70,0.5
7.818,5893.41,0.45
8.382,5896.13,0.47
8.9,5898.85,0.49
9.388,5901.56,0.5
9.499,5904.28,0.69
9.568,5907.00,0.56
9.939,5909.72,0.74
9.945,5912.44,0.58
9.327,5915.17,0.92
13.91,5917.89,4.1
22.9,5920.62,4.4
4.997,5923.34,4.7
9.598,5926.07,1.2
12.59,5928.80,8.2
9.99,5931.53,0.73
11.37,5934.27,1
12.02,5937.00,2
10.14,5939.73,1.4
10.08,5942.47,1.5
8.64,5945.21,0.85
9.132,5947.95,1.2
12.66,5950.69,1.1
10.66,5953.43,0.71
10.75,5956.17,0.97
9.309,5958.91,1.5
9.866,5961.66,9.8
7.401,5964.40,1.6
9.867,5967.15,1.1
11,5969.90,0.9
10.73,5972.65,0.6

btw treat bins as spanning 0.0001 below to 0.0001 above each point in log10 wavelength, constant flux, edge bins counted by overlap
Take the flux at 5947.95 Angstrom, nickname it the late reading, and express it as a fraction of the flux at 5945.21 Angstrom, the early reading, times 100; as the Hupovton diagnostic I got 106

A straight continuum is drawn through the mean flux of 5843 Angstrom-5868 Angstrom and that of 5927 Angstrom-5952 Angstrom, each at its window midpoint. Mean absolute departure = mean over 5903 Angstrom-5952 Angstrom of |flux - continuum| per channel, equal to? 2.1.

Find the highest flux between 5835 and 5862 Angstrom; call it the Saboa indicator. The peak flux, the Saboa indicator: 11.22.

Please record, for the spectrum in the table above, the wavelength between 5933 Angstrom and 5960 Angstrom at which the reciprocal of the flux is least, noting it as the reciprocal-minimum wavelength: 5950.69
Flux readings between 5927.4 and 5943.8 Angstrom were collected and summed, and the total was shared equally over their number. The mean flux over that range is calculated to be 11.0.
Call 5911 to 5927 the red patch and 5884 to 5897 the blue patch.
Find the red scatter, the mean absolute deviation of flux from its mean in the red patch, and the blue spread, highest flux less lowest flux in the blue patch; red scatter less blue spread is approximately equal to 2.9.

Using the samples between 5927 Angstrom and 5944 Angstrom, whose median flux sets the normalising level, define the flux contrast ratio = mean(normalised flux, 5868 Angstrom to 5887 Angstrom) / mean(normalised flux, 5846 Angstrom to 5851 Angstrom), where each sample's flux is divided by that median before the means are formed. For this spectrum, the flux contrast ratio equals 0.97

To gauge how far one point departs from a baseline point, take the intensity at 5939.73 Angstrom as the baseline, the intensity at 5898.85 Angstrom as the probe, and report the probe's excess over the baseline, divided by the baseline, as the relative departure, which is -0.12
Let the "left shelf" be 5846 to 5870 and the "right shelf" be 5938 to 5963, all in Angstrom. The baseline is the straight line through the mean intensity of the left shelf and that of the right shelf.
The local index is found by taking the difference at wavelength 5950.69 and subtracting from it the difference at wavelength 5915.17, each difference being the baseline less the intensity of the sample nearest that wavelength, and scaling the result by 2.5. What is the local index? -8.3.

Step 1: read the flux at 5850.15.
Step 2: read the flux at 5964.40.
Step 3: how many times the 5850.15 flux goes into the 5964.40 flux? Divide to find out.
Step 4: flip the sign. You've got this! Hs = -0.71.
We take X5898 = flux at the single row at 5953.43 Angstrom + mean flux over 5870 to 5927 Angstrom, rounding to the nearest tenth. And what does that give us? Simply 20.6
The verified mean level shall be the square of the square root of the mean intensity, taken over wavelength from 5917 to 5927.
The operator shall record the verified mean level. 12.9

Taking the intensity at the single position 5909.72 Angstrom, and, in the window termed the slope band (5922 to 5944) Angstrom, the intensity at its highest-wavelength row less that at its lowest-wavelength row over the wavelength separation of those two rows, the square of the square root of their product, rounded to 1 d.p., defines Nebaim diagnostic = 2.6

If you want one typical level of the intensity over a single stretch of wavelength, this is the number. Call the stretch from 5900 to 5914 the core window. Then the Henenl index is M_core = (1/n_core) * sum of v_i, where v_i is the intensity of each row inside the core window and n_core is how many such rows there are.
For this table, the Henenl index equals 9.7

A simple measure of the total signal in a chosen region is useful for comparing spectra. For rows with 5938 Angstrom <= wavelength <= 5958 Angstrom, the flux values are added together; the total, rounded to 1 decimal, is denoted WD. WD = 72.1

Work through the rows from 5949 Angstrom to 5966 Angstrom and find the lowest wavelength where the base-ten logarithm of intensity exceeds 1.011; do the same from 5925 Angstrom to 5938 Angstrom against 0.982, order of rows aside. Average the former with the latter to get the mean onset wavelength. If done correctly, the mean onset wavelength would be 5938.4 Angstrom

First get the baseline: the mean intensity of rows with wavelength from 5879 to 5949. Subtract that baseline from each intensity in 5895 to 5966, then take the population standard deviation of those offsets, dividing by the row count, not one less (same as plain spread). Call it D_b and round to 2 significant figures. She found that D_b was 3.0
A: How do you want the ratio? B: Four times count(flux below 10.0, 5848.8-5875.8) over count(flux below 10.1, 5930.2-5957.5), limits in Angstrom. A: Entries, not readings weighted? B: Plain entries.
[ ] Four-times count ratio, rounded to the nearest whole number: 3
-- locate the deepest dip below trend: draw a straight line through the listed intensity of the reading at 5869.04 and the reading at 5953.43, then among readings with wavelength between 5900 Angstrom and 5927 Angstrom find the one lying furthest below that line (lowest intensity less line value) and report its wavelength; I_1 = 5923.34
